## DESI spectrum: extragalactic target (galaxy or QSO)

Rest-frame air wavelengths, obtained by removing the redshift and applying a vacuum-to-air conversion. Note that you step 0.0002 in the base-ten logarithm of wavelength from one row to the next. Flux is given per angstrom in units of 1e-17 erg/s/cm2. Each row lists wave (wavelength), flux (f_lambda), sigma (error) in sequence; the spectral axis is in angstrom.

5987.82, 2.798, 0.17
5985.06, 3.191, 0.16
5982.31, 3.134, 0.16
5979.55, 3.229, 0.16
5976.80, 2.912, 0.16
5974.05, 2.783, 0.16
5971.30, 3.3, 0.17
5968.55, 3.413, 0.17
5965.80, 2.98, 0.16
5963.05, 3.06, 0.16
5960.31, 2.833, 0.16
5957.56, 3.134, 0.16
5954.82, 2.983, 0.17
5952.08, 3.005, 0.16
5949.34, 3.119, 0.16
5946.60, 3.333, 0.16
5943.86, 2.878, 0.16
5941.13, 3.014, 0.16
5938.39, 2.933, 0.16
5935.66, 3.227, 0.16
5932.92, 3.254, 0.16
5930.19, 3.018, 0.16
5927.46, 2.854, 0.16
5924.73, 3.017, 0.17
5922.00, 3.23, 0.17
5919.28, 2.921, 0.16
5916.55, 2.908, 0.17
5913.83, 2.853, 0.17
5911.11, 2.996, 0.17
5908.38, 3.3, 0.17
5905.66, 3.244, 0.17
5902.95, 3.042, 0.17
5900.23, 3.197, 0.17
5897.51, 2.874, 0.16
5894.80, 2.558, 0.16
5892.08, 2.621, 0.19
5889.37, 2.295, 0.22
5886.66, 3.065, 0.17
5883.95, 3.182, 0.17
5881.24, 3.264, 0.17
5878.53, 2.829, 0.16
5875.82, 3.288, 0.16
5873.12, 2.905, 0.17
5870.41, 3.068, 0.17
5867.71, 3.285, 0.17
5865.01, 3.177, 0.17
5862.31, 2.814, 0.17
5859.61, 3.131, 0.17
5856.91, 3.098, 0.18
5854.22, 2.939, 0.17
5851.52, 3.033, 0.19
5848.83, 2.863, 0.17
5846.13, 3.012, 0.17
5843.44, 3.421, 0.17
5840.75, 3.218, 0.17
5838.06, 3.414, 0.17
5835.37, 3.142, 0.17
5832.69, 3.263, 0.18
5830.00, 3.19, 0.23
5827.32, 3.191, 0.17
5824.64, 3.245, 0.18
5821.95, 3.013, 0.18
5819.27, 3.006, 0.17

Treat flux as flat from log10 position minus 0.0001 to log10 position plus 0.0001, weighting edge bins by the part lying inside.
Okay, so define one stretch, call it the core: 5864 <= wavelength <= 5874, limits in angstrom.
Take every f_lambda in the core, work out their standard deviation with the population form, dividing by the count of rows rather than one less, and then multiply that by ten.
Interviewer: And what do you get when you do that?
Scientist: 1.40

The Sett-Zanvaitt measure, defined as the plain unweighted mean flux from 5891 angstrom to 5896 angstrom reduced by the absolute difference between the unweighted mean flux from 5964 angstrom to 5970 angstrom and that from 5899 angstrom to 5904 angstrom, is 2.5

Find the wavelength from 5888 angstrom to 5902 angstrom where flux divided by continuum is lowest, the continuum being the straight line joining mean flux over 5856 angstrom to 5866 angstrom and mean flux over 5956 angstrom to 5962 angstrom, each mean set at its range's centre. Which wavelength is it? 5889.37 angstrom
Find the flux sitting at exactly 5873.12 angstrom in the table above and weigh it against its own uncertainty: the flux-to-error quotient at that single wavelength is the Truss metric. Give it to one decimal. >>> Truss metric 17.1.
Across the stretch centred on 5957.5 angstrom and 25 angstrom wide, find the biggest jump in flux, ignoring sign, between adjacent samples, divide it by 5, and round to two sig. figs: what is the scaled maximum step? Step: 0.087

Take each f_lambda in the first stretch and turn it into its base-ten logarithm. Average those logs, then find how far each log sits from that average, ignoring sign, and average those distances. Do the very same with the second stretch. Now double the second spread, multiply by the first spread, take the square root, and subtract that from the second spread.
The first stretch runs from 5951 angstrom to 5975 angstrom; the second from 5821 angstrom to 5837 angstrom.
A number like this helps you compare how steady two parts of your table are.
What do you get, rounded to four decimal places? -0.0107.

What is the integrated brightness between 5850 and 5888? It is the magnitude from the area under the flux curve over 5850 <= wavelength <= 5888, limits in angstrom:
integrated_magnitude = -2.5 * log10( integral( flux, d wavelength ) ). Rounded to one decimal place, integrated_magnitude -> -5.2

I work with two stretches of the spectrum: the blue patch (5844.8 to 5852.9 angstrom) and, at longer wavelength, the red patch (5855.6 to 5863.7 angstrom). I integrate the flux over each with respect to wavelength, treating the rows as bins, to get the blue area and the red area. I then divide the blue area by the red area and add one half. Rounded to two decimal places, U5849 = 1.48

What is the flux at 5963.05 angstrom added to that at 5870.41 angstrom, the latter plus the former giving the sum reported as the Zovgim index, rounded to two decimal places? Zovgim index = 6.13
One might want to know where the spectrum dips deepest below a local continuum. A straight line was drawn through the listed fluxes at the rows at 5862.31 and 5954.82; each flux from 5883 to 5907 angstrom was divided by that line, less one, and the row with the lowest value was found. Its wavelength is 5889.37 angstrom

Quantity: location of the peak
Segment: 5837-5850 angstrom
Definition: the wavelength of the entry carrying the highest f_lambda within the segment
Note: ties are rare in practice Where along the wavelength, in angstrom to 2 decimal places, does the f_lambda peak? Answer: 5843.44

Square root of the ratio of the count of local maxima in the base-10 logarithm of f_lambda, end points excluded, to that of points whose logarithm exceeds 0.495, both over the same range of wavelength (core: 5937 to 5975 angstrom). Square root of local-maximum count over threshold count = 1.12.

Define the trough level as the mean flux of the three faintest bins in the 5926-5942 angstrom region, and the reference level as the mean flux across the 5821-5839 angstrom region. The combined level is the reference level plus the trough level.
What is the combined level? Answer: 6.14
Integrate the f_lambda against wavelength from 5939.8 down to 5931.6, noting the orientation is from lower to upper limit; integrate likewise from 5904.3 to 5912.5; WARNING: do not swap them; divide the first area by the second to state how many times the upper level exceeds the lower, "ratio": 0.99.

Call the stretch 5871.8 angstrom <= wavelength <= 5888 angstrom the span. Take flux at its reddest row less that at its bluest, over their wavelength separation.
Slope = 0.01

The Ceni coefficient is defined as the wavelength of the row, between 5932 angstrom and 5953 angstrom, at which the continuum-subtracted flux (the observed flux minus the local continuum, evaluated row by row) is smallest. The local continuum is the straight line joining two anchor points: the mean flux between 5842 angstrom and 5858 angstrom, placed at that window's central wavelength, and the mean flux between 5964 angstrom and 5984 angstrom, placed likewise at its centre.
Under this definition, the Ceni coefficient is 5943.86 angstrom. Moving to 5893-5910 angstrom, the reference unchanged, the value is 5894.80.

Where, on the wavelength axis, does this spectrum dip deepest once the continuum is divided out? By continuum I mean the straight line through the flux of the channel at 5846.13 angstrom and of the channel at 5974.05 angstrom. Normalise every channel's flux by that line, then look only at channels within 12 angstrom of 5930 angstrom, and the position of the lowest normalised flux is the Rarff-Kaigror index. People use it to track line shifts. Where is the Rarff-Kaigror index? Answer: 5927.46 angstrom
